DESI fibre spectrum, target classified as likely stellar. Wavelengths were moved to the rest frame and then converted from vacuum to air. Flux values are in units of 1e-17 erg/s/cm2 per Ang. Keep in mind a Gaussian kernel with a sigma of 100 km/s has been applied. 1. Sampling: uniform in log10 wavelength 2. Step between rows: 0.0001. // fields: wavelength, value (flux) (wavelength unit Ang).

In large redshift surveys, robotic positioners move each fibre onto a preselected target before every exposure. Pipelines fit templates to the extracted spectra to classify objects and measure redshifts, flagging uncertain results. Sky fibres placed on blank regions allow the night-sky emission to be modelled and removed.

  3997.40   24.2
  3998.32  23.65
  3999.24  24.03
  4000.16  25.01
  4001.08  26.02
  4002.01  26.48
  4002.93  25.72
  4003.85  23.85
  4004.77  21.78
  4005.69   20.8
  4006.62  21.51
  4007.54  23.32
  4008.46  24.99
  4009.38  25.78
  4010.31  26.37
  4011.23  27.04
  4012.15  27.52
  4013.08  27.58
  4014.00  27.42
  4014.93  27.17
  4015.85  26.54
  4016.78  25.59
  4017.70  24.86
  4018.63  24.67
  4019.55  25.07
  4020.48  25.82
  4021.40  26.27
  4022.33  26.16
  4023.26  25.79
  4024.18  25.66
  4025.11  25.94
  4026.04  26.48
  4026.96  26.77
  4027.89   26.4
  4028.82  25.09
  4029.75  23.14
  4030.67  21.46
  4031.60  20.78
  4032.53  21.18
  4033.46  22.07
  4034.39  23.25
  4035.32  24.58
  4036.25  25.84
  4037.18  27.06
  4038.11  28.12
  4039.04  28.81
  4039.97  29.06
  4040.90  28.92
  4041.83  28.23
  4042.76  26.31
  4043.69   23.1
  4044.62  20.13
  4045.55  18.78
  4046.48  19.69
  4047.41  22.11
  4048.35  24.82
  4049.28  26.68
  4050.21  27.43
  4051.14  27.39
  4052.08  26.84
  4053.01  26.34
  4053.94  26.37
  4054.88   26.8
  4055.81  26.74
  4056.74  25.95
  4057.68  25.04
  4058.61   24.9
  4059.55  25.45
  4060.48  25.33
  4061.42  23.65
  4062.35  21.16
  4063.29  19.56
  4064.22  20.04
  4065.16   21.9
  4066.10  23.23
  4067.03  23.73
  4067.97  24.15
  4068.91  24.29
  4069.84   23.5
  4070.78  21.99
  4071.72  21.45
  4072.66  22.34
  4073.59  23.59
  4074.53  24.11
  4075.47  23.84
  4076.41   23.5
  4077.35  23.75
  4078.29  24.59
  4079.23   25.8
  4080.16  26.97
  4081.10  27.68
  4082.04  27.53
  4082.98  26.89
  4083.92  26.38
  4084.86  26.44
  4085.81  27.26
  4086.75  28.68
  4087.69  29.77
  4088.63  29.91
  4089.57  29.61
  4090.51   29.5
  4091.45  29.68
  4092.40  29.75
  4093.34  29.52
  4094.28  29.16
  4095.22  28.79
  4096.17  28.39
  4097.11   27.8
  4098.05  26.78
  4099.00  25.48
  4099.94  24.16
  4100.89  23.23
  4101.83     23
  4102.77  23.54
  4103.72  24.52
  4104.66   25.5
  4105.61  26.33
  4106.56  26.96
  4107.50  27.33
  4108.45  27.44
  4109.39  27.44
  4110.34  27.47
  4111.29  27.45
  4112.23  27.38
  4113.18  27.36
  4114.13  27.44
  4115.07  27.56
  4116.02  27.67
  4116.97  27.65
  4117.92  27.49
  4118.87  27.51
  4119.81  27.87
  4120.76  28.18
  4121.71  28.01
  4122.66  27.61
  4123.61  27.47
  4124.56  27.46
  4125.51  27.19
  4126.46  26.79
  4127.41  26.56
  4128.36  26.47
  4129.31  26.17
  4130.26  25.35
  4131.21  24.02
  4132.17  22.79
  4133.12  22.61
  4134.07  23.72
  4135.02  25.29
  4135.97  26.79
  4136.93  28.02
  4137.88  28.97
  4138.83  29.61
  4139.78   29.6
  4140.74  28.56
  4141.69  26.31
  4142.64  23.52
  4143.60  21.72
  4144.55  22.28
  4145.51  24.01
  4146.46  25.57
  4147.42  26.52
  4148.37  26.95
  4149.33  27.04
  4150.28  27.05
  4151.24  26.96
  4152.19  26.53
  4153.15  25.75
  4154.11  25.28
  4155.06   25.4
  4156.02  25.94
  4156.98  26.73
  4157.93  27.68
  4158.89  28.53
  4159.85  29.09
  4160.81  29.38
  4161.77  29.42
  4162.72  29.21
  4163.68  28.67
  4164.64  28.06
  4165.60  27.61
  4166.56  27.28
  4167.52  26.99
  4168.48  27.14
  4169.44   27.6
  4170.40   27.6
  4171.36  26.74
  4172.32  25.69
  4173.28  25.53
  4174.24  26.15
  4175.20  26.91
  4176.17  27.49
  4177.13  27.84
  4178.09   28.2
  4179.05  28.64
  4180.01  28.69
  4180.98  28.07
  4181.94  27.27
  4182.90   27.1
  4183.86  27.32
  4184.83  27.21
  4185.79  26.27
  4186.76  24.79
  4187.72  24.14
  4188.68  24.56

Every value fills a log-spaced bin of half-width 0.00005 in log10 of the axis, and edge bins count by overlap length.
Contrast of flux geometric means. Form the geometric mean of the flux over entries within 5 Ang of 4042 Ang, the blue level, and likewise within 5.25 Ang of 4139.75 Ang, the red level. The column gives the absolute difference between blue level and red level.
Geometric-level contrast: 1.3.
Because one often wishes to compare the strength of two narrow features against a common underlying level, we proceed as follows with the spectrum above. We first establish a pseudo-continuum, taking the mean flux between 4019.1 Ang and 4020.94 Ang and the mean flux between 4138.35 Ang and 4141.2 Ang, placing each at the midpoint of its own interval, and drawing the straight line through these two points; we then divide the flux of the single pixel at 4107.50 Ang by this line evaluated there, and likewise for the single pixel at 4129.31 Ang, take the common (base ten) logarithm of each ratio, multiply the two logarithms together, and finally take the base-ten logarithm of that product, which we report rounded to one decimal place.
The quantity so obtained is -3.2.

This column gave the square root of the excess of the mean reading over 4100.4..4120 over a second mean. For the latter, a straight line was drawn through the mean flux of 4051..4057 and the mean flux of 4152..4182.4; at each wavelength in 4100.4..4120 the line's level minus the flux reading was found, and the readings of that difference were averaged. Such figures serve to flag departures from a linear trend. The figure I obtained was 5.11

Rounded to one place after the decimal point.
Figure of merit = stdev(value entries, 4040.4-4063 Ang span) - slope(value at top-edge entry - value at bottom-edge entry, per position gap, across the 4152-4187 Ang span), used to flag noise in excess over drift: 2.8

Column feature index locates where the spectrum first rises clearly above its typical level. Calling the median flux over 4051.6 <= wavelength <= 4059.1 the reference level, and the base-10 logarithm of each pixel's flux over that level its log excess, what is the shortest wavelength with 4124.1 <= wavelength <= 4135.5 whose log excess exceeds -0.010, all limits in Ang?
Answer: 4124.56 Ang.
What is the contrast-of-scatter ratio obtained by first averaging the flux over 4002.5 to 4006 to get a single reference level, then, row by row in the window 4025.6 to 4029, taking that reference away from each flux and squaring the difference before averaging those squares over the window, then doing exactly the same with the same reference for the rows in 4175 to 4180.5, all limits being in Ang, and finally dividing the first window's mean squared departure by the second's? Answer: 0.42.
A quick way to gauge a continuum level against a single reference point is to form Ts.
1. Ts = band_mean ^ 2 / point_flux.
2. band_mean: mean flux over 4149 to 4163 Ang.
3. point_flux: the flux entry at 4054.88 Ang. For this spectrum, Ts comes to 27.9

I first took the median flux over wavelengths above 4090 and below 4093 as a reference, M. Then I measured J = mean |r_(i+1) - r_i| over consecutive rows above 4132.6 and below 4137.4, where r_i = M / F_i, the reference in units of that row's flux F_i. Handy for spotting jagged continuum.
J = 0.063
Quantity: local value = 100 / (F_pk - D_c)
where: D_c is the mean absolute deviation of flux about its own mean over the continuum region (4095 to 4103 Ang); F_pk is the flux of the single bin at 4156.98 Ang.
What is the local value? 4.04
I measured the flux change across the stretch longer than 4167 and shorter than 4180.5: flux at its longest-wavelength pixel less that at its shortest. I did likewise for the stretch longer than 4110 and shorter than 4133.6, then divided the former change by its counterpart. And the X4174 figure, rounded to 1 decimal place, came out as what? -0.3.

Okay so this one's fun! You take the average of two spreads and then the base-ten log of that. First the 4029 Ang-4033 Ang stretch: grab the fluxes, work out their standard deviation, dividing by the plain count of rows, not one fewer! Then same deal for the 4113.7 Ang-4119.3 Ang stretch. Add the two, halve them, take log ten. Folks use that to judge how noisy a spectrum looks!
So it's -0.31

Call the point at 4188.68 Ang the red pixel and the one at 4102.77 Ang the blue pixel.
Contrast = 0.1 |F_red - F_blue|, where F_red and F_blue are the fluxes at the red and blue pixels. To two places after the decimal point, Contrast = 0.10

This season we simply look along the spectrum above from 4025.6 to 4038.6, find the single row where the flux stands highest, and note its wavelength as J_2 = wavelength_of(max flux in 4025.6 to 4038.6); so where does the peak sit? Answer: 4038.11 Ang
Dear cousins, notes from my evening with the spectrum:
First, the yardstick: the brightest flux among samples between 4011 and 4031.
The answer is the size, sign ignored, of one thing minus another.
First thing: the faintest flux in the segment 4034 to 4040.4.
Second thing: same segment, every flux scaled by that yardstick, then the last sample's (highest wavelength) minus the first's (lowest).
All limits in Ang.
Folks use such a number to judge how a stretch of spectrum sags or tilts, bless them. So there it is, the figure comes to 23.0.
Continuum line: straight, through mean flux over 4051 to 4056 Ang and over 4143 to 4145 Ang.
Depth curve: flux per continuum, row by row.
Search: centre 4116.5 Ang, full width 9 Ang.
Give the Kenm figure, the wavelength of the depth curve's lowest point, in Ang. 4112.23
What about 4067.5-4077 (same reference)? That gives 4071.72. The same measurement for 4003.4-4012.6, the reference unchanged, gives 4005.69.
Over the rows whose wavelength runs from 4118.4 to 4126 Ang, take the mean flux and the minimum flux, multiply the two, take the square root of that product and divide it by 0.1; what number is 274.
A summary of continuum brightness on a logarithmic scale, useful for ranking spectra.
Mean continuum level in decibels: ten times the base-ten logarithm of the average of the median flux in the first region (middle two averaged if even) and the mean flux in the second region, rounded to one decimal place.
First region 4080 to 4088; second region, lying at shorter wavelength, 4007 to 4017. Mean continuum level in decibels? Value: 14.3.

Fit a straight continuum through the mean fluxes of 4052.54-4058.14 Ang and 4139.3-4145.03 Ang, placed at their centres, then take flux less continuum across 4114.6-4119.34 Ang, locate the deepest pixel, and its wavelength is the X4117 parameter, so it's 4117.92 Ang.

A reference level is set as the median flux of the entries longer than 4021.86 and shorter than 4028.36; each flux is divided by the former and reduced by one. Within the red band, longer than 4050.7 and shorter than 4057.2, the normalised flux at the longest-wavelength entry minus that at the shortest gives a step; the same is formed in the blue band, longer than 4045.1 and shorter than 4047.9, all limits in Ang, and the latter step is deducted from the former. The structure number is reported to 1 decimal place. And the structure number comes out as -0.2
